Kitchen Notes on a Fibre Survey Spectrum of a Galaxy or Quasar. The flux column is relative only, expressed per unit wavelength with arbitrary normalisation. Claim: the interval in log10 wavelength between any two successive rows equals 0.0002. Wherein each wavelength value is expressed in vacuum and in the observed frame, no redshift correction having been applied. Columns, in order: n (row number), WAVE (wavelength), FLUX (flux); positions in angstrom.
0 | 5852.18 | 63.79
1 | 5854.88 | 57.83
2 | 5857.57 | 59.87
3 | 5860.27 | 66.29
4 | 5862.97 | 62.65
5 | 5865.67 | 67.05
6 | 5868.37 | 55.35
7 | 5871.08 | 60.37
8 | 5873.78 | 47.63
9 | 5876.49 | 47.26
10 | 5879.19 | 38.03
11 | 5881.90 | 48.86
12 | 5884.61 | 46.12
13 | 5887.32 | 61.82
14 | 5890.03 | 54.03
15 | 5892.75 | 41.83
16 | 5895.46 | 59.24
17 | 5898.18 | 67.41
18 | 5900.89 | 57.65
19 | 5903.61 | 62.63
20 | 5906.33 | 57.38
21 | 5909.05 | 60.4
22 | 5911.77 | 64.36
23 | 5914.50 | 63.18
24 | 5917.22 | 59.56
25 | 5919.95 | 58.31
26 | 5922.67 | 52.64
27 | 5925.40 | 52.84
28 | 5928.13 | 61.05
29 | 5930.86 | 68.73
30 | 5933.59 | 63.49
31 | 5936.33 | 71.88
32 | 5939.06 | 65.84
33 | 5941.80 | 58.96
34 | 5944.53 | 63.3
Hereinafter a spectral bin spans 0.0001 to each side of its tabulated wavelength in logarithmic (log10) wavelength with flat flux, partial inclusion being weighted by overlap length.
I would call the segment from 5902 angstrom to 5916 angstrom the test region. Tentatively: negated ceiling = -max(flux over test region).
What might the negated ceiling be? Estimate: -64.4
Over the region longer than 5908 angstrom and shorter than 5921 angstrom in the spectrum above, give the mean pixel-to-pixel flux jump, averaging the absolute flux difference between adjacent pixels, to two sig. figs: 2.5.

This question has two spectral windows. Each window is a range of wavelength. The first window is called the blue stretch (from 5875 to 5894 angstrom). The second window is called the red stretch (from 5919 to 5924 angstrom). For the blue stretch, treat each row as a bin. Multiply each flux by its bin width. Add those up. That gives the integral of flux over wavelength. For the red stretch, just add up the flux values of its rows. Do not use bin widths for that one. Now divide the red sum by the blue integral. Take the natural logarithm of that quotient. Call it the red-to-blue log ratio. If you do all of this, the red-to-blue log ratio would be -2.1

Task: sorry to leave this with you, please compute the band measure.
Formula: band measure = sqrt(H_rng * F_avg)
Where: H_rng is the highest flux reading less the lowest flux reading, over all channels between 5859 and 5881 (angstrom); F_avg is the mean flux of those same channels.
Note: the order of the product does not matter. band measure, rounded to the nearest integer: 40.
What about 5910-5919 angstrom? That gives 17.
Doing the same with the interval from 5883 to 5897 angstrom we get 32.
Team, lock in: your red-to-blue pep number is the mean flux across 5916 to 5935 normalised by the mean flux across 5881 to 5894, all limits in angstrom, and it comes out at 1.18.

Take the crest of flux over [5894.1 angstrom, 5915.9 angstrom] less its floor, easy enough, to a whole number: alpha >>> 10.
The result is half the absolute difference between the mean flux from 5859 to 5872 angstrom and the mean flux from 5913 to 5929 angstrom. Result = 2.2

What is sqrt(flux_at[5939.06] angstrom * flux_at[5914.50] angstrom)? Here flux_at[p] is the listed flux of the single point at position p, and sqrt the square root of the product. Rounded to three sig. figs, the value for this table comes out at 64.5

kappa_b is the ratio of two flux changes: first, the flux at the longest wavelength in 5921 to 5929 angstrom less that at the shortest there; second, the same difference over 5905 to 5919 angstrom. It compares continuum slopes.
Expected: 3.9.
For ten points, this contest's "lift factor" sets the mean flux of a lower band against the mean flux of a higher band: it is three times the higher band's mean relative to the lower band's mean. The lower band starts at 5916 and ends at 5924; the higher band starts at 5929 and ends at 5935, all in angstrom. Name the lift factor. 3.5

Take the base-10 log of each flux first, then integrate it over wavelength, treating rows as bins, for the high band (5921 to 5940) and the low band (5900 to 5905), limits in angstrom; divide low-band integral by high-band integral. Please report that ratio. 0.3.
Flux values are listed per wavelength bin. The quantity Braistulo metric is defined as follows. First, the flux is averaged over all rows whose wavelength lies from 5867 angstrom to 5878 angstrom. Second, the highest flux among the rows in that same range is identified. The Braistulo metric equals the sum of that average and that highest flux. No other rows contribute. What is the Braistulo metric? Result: 113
